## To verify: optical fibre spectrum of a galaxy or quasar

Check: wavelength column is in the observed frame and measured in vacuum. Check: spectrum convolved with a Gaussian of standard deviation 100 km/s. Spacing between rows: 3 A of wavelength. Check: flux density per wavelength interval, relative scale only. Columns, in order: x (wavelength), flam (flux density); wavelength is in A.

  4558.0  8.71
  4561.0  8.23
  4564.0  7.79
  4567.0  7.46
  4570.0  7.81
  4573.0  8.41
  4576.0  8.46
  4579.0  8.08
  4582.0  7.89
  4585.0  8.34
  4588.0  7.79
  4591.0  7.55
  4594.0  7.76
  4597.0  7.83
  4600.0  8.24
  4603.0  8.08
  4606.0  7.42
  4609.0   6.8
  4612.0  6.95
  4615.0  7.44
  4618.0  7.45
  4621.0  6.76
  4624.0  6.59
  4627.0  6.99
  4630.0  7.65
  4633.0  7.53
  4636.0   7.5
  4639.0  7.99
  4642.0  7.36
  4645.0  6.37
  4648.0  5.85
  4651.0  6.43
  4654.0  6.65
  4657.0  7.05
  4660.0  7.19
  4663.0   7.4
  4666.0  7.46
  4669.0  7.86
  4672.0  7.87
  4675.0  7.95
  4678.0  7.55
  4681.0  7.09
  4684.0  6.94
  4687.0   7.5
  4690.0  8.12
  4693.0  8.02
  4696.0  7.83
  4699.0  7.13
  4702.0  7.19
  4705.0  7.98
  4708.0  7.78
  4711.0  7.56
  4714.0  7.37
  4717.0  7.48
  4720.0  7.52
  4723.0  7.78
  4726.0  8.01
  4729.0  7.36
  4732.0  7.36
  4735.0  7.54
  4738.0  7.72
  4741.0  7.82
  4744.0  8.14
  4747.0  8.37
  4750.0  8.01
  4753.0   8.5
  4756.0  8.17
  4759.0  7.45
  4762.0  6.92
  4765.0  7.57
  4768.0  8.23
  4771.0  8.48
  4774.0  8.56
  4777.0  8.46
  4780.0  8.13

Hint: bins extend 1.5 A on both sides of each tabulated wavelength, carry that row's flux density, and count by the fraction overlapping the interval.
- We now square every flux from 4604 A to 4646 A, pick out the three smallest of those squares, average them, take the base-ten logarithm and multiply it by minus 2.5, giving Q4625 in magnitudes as -4.09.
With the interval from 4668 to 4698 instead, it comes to -4.28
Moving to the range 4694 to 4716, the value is -4.30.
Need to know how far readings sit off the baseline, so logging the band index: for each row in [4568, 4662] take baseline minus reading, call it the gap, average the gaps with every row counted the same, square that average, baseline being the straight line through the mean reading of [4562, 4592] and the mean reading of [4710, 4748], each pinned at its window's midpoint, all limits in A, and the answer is 0.22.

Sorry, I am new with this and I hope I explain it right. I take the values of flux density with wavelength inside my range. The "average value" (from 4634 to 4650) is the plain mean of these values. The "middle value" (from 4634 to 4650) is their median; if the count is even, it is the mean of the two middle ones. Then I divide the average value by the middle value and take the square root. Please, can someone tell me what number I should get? 0.98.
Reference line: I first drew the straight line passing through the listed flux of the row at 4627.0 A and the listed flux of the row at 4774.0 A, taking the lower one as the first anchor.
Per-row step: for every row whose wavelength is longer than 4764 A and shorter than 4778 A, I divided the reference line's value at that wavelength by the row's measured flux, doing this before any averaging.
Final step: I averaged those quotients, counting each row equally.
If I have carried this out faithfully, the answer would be 1.03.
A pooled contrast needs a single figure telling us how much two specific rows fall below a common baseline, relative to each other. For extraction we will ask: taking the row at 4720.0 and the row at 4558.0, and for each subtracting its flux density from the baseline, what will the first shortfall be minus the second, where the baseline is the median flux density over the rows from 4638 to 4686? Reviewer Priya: 1.2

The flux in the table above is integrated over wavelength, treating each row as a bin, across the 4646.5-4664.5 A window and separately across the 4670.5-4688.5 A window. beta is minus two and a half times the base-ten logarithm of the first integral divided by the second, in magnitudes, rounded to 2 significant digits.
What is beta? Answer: 0.11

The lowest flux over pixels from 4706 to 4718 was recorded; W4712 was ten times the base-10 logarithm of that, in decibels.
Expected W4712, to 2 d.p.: 8.67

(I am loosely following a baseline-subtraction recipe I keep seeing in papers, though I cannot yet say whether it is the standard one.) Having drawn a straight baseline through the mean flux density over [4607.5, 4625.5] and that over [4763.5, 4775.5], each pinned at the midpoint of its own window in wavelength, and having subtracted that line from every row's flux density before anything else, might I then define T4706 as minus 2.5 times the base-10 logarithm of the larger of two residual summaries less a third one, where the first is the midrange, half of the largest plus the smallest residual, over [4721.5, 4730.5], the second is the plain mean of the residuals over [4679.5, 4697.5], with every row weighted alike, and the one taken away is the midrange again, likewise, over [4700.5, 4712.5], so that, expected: 2.3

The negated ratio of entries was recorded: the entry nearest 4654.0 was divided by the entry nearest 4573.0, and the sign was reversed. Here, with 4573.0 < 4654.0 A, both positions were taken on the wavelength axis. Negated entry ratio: -0.79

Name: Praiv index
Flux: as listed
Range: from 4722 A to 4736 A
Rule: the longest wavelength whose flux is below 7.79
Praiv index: 4735.0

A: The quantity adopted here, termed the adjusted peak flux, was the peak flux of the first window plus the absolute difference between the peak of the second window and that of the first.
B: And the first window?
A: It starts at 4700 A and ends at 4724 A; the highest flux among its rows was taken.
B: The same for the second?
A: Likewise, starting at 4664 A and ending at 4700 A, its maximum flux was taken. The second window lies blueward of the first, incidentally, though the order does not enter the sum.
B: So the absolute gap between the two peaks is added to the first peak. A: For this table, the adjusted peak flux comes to 8.12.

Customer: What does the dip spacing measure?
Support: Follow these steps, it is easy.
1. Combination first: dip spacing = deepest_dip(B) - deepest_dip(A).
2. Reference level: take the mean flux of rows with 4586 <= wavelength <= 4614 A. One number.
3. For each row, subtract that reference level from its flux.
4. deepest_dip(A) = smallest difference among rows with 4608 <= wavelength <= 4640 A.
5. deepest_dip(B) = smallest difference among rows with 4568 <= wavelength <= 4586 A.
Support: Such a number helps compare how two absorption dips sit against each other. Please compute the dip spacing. 1.2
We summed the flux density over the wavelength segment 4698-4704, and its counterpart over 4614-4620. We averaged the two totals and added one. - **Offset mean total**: 15.6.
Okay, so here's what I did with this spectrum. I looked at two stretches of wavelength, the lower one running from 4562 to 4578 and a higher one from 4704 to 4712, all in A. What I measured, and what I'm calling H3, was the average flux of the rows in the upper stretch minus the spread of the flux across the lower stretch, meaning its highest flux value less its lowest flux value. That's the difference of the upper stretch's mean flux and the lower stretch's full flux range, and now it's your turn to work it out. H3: 6.77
